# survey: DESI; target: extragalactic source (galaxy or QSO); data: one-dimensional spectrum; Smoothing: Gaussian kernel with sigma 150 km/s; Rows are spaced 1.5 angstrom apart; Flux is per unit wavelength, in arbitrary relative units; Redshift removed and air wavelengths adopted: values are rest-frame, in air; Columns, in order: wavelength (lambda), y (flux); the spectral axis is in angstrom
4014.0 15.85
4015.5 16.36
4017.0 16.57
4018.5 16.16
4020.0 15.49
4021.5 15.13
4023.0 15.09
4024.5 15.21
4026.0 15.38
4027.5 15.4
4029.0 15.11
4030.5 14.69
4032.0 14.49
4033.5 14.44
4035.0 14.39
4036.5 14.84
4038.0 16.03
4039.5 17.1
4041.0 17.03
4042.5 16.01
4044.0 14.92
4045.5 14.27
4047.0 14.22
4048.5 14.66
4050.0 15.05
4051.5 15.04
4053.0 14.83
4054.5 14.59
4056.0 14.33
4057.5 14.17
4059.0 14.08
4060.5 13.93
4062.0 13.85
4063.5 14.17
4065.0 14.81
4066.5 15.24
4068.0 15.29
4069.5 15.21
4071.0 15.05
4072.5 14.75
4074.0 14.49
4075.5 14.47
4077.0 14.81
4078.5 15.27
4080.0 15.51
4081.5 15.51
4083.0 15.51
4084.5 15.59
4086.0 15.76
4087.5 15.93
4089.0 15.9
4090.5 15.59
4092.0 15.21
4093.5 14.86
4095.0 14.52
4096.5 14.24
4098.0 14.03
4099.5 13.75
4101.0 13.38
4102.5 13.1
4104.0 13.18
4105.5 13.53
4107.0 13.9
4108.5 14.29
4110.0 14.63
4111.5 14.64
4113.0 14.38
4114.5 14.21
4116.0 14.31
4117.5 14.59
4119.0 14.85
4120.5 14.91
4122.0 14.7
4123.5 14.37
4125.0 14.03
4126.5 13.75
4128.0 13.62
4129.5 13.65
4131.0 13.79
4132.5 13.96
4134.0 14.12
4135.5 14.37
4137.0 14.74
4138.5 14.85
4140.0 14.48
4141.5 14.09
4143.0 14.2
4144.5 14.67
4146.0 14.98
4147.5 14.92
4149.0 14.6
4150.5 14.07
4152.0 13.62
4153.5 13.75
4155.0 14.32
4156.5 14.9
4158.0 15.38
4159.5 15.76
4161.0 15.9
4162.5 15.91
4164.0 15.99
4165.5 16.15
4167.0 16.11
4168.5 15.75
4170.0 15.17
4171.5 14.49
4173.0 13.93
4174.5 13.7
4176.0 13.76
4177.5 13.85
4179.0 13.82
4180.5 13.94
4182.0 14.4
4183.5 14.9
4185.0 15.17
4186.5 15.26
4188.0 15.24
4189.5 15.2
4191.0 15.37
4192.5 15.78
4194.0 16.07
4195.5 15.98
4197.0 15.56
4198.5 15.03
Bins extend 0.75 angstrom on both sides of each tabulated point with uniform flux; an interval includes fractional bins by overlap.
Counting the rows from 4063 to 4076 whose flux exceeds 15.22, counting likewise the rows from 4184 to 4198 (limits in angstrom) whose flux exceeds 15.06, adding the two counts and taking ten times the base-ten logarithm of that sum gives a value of 10.4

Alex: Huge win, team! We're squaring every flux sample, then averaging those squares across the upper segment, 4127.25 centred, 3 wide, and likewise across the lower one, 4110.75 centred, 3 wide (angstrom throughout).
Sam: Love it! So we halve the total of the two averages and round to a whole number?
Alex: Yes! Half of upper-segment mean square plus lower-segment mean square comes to 201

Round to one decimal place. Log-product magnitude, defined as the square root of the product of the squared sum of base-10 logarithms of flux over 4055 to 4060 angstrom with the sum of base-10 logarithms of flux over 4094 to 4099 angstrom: 6.4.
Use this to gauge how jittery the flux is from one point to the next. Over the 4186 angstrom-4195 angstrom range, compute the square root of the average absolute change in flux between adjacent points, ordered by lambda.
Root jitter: 0.43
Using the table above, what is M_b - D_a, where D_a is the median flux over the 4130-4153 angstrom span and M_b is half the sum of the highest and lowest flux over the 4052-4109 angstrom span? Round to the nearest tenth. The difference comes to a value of 0.1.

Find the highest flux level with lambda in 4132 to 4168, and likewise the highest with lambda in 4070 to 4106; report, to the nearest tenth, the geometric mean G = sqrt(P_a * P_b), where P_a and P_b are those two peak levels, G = 16.0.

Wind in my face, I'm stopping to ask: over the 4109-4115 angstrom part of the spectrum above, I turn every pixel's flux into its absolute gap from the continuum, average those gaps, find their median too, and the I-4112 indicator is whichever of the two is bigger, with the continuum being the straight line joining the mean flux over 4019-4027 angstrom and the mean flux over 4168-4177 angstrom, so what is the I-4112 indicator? 0.3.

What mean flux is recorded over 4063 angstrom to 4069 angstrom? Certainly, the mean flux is 14.9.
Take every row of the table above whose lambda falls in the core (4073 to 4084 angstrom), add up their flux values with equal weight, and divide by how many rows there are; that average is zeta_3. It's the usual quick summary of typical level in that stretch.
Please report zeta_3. 15.1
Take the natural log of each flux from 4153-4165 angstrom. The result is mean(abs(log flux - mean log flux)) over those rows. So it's 0.046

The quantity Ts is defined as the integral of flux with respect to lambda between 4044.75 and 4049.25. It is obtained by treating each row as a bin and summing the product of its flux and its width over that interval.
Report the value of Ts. 65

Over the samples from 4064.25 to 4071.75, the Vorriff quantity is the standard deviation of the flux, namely 0.2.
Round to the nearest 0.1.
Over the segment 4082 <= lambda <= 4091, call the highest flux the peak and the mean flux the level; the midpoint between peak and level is 15.8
